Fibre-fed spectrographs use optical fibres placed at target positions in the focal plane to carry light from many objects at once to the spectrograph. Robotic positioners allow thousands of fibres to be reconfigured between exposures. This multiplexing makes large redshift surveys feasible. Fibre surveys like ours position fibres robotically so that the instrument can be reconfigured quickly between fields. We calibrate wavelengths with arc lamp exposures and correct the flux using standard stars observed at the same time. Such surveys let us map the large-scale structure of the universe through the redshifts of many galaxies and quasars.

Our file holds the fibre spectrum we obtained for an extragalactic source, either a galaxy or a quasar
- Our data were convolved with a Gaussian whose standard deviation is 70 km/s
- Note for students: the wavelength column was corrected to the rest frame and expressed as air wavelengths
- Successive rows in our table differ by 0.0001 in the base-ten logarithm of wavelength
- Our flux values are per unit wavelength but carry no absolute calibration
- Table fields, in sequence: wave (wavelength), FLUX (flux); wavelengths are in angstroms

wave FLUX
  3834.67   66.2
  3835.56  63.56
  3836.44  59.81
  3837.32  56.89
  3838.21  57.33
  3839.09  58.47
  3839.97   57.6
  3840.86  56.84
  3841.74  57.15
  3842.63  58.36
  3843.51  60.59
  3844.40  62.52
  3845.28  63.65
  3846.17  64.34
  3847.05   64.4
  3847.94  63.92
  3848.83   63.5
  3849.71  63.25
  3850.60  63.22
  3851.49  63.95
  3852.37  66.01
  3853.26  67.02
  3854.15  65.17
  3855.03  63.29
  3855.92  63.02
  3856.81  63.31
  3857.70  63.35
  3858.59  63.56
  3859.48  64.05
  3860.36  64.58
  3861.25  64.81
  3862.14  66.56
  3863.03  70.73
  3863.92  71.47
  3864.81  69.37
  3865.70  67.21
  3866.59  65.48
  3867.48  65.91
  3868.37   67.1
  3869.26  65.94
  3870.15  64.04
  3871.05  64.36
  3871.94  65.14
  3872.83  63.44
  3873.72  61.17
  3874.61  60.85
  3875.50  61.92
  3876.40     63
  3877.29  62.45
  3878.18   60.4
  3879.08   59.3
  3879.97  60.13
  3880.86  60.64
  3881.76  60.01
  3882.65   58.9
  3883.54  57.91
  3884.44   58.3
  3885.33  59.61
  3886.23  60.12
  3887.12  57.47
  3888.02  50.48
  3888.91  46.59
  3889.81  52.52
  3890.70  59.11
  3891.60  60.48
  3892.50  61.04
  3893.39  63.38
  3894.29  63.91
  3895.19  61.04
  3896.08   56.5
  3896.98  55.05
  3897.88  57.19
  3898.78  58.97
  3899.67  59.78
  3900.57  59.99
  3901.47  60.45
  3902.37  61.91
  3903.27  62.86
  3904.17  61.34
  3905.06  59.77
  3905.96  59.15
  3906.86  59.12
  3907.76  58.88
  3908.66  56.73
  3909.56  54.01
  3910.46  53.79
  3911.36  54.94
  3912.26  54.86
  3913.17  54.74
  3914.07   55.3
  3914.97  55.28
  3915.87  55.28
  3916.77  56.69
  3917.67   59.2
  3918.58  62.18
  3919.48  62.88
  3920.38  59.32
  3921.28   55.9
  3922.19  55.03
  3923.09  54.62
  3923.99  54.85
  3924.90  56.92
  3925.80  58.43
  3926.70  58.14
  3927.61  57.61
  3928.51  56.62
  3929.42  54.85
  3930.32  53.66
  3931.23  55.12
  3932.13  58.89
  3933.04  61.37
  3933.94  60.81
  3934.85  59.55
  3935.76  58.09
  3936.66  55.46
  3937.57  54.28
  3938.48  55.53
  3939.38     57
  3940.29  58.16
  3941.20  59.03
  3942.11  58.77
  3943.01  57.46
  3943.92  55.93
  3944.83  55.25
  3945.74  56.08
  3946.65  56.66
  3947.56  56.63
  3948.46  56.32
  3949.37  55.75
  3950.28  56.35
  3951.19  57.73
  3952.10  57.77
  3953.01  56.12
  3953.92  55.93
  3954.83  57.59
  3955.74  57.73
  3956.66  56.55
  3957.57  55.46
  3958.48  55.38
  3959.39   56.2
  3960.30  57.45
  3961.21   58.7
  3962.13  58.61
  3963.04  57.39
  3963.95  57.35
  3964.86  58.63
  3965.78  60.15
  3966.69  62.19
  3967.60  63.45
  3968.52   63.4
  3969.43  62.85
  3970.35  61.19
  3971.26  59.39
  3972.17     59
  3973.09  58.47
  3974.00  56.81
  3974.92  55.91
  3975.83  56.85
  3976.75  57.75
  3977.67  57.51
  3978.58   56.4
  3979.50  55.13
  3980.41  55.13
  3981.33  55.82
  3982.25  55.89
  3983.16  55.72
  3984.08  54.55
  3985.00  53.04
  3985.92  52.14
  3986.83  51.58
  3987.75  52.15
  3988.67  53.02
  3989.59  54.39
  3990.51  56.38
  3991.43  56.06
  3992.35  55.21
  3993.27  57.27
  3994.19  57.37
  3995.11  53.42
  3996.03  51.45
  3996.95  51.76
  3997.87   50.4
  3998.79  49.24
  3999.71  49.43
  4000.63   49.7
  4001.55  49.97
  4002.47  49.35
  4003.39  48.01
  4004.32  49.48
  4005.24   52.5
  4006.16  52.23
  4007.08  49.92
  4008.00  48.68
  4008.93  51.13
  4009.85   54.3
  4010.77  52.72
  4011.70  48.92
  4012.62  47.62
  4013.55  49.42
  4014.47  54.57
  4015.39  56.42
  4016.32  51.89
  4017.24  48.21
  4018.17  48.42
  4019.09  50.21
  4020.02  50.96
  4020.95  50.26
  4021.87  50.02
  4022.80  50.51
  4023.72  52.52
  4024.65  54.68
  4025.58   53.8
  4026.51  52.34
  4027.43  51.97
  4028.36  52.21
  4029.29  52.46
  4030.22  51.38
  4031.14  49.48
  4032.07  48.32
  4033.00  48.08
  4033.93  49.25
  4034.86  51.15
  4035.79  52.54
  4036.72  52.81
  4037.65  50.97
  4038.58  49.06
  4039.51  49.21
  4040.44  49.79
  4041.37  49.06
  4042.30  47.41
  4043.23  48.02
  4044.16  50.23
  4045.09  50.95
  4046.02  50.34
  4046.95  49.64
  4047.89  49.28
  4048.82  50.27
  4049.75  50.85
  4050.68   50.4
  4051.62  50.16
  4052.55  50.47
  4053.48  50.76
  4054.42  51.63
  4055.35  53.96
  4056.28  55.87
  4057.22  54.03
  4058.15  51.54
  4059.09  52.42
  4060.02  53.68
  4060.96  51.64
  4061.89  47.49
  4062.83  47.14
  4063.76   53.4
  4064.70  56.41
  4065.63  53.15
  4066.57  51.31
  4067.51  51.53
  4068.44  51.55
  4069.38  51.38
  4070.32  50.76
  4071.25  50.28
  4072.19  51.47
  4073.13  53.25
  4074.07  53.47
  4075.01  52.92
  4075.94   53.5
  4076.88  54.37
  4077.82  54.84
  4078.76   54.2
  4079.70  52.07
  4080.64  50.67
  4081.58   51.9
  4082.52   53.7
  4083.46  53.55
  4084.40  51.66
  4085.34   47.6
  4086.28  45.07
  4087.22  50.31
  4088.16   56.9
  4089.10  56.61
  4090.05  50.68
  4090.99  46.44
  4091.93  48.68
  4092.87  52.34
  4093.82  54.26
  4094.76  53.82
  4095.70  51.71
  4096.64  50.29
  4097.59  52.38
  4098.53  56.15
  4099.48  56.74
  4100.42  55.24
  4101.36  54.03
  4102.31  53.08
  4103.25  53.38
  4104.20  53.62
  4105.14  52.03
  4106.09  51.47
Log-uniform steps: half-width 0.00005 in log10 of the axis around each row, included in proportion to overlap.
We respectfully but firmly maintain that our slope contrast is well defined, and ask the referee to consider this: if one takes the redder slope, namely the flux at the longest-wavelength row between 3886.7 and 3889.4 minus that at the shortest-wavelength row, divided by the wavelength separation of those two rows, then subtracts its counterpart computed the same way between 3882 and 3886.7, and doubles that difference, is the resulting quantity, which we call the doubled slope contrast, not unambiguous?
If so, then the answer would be -13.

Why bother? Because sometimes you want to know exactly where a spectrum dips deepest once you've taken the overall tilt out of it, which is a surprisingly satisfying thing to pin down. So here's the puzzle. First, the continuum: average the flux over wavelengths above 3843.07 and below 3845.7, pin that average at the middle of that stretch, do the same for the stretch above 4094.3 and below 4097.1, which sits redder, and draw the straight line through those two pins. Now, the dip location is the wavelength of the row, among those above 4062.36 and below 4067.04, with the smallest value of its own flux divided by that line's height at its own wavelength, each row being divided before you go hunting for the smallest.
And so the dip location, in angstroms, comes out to 4062.83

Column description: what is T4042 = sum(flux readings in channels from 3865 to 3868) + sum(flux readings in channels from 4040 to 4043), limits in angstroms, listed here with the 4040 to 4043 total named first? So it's 345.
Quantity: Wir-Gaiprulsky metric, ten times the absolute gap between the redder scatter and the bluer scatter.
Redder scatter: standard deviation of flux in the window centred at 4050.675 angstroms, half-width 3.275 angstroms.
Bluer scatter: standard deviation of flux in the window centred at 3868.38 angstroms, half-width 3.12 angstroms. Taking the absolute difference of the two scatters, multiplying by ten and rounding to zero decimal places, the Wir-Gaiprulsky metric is 7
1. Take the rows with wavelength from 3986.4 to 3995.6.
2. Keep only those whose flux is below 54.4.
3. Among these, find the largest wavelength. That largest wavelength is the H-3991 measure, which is 3995.11 angstroms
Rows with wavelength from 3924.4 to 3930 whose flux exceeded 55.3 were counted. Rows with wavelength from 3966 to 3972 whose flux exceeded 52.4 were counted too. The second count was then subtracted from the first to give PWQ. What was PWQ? -1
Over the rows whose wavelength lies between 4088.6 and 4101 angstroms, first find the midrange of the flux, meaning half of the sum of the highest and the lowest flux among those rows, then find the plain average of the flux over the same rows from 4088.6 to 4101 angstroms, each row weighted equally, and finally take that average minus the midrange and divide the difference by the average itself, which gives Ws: 0.02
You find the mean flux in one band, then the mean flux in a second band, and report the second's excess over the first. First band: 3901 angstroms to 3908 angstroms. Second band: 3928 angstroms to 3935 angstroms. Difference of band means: -3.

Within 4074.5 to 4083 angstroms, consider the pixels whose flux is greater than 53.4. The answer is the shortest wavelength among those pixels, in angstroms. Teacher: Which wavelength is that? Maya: 4075.94 angstroms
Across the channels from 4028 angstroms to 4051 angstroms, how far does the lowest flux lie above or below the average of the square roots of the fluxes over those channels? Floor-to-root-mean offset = 40.3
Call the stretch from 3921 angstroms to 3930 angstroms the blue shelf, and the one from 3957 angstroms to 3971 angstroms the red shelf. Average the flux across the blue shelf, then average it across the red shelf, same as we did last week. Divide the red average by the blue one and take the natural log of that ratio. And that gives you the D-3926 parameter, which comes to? 0.05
